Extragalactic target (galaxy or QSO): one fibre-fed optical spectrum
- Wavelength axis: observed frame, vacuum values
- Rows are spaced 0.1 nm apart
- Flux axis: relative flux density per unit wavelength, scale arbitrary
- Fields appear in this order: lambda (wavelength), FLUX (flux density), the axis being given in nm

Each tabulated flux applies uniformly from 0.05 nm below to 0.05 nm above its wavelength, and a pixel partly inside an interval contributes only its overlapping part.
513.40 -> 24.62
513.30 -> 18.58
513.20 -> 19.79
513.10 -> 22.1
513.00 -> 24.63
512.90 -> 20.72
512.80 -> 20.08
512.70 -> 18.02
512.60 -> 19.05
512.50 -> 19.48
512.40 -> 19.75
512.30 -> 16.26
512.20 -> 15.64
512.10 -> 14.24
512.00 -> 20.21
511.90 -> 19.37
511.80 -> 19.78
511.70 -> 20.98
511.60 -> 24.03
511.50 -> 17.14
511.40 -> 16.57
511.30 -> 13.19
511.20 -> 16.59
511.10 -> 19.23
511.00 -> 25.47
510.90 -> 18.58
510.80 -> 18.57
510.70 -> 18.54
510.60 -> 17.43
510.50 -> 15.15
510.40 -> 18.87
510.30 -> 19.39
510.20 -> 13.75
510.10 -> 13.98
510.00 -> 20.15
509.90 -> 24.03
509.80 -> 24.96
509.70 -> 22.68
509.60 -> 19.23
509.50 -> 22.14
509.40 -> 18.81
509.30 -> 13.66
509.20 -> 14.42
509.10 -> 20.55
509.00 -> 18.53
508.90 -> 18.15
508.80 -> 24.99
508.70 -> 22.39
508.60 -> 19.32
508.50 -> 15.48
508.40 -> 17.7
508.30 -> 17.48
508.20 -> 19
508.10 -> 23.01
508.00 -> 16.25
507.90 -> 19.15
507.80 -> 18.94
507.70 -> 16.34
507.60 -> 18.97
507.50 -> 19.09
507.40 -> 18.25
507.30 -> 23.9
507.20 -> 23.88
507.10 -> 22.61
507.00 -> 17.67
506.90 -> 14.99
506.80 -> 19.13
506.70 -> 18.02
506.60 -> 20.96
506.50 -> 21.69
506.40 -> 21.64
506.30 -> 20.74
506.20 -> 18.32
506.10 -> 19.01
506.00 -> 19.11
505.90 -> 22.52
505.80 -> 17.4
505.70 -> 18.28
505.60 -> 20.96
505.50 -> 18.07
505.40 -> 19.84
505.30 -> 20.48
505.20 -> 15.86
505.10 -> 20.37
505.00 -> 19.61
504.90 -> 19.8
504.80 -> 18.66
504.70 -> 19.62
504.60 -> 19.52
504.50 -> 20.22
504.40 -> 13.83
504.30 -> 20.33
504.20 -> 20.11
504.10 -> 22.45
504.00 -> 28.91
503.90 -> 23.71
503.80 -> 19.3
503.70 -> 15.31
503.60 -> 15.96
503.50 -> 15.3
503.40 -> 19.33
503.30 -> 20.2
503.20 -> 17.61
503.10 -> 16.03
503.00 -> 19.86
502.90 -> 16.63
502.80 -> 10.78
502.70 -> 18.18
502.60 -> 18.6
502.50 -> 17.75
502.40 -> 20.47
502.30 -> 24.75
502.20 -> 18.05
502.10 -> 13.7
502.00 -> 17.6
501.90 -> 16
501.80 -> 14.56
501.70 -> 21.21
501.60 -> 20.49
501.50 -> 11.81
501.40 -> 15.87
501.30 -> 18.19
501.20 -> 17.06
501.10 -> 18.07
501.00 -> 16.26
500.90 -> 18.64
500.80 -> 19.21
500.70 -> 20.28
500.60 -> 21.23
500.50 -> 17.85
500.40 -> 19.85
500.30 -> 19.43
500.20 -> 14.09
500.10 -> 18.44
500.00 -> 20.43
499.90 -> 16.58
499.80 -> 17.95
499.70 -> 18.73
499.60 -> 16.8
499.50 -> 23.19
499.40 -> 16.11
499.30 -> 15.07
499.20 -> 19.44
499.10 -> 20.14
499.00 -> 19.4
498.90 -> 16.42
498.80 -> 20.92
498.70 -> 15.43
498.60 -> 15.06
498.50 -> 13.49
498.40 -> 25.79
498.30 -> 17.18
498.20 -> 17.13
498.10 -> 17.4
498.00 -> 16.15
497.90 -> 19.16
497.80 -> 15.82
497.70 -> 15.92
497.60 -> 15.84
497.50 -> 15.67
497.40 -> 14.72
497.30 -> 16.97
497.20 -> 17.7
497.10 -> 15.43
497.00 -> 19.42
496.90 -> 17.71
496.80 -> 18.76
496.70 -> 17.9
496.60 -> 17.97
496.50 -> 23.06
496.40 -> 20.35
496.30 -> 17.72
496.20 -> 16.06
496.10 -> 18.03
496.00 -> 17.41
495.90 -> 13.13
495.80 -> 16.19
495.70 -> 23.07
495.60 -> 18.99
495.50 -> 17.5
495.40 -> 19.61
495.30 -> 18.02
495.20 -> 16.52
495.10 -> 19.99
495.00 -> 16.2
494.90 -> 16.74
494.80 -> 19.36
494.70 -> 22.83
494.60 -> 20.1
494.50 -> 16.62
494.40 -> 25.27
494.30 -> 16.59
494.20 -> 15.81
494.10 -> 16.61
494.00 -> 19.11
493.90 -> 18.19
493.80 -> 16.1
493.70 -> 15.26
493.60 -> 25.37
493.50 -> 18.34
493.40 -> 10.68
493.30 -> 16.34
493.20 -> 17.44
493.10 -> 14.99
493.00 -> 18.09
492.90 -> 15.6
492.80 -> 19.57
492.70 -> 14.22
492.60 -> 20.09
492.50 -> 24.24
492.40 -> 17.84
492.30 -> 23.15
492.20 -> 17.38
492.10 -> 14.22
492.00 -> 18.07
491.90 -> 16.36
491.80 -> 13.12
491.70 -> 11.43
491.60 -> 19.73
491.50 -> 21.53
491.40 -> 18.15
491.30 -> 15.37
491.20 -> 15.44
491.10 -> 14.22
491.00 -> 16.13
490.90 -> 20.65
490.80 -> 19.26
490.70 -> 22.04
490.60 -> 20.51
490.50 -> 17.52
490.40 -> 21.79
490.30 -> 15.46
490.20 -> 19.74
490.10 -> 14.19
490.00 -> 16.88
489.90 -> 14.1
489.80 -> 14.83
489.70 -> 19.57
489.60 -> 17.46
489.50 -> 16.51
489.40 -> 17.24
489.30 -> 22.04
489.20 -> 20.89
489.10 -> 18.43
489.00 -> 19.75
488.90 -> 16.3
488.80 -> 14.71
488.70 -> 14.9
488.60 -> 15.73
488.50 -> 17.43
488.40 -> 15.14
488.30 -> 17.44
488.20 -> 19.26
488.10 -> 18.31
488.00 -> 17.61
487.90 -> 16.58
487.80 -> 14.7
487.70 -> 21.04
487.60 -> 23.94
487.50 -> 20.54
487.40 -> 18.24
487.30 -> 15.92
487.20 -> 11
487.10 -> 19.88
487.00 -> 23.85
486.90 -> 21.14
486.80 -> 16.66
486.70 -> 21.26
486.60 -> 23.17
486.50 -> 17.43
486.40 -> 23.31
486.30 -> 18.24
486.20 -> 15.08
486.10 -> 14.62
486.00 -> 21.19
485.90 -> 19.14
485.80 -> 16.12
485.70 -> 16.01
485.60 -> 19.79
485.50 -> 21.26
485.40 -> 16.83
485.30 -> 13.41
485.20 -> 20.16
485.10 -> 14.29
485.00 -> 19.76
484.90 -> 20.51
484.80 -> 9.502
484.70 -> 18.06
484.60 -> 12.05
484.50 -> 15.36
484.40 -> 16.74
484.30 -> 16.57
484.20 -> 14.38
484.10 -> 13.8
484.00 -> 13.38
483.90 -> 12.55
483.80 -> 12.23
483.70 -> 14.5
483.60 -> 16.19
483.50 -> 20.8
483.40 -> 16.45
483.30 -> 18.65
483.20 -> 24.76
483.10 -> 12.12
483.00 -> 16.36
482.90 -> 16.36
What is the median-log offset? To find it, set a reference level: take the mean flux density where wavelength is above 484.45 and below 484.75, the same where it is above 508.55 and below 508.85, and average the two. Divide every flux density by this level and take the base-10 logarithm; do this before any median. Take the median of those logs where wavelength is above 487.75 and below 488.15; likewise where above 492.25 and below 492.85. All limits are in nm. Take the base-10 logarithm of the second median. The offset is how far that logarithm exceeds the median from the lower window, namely -1.6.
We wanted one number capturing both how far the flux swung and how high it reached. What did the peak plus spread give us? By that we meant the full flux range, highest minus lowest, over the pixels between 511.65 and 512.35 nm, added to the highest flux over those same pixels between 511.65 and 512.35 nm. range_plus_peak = 28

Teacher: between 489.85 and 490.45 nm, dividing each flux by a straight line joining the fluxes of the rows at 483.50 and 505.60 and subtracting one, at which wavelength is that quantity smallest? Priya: 489.90 nm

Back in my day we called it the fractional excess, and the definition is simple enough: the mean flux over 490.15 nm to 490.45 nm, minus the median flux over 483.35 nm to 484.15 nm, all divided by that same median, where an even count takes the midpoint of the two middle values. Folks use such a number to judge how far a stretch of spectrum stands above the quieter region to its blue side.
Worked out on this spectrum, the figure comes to 0.34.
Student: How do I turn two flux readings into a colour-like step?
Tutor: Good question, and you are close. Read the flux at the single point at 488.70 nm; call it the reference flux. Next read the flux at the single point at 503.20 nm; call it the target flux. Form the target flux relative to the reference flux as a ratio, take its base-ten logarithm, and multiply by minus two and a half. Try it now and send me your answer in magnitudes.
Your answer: -0.18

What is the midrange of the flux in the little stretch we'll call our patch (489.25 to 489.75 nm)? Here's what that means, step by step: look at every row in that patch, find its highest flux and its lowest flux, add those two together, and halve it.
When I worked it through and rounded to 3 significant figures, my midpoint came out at 19.3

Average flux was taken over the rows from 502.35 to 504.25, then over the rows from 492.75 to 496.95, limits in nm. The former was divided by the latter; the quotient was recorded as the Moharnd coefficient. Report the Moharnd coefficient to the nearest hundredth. 1.04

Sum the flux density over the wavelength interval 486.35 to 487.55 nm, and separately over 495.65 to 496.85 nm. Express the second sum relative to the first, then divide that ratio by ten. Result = 0.095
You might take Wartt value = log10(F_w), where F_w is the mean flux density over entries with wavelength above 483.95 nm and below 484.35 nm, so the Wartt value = 1.16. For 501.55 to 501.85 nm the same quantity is 1.27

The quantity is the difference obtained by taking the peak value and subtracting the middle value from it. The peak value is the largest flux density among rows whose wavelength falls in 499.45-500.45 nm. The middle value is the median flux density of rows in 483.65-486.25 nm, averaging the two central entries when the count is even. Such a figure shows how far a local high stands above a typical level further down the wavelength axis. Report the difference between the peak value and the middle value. 7.5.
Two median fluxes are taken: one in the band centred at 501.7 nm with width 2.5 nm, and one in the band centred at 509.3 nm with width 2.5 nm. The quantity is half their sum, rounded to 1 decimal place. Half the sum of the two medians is 18.5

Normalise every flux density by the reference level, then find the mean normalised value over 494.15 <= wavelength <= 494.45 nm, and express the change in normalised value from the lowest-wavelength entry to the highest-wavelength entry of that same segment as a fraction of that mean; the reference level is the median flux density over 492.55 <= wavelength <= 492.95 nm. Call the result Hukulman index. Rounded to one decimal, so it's 0.5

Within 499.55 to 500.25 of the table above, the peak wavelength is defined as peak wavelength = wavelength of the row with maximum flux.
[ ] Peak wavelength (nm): 500.00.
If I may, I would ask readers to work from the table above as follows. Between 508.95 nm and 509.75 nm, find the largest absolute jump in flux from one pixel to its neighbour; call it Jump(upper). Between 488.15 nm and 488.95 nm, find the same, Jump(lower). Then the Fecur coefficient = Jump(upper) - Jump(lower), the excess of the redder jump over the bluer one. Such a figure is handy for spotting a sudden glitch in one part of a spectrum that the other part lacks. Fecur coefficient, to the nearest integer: 4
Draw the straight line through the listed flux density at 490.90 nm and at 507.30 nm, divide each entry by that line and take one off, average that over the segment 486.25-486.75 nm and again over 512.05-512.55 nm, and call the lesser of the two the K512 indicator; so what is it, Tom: -0.314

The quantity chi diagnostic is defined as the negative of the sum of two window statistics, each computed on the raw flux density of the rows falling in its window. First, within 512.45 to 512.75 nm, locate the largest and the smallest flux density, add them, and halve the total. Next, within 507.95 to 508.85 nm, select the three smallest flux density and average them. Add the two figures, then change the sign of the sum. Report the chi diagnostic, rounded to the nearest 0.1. -35.2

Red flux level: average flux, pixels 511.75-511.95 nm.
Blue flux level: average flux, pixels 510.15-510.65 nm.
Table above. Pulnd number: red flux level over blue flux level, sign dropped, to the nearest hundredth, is 1.16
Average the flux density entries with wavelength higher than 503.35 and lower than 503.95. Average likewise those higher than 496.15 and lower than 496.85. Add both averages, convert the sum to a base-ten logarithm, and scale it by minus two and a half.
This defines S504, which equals -3.92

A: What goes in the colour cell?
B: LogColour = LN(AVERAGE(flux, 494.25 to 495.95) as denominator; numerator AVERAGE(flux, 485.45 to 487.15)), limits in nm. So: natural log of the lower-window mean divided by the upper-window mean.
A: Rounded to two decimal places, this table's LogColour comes 0.04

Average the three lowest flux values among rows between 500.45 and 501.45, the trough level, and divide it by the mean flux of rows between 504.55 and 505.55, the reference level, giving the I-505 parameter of 0.85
